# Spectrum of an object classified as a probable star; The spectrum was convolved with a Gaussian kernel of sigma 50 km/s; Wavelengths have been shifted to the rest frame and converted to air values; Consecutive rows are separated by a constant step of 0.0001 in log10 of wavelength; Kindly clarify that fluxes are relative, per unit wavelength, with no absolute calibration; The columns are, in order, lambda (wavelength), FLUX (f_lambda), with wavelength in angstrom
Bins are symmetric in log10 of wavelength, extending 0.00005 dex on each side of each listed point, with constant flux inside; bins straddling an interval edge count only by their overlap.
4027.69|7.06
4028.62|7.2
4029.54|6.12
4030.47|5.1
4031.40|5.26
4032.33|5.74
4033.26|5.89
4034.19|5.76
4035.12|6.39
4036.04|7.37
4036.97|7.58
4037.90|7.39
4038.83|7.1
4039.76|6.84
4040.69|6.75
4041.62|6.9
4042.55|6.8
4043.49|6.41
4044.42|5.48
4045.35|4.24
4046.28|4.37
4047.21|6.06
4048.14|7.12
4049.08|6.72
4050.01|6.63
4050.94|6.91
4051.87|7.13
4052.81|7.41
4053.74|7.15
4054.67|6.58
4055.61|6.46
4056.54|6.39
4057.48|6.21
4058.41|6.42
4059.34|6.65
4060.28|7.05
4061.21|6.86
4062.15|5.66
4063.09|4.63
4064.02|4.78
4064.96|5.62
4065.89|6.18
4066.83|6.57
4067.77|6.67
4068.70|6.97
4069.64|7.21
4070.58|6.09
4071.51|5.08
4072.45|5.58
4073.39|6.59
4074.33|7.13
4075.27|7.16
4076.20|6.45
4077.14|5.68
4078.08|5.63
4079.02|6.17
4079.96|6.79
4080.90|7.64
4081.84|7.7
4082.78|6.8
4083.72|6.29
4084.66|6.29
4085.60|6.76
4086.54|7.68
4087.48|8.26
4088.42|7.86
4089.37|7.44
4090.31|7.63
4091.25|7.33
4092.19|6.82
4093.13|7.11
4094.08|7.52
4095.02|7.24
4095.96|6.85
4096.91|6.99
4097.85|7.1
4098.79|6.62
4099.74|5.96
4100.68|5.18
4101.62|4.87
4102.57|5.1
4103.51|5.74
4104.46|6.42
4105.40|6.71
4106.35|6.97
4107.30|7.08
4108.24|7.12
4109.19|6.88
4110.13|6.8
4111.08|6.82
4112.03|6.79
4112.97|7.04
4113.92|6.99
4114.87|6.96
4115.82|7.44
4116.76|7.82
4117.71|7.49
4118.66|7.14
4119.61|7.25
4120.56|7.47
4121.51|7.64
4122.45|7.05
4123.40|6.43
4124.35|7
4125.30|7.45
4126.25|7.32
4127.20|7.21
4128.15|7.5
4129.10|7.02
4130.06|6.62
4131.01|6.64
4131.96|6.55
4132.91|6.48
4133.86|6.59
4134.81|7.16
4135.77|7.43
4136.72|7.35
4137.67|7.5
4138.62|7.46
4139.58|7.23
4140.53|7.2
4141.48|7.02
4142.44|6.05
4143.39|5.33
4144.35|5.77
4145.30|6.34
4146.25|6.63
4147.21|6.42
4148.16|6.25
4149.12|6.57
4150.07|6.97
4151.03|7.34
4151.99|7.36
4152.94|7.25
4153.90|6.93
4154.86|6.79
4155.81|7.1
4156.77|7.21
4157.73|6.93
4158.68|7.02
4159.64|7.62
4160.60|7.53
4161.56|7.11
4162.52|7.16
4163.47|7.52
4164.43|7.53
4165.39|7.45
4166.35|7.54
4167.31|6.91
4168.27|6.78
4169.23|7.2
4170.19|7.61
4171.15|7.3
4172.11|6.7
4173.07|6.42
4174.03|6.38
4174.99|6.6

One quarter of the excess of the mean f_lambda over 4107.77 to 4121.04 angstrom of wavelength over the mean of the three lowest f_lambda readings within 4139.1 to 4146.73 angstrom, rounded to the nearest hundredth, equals 0.36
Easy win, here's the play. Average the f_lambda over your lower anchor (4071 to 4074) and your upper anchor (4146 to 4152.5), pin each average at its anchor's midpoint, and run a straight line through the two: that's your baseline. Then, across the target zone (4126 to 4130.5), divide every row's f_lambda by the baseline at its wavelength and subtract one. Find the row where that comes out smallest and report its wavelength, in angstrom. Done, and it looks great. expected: 4130.06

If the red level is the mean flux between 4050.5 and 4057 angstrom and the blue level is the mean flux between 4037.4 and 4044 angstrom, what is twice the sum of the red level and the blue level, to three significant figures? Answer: 27.5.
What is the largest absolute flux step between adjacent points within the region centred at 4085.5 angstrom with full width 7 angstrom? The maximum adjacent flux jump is 0.9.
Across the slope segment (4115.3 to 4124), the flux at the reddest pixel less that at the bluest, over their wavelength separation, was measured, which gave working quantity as -0.13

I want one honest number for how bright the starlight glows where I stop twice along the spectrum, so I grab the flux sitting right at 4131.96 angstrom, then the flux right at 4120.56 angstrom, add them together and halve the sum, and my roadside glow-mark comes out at 7.01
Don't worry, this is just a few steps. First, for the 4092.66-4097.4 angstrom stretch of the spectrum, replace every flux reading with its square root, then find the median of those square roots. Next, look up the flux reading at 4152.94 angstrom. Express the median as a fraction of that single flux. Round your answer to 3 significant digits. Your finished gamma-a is 0.368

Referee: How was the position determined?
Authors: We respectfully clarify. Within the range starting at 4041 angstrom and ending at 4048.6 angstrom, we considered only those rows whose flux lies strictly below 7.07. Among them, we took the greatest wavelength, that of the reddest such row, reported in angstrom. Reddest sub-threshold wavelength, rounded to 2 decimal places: 4047.21 angstrom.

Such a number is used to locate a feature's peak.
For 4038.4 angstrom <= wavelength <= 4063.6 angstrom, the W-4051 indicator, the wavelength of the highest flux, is 4052.81 angstrom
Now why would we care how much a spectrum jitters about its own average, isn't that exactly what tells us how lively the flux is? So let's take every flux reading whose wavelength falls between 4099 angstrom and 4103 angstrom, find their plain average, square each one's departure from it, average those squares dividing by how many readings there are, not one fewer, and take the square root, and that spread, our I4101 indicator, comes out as 0.41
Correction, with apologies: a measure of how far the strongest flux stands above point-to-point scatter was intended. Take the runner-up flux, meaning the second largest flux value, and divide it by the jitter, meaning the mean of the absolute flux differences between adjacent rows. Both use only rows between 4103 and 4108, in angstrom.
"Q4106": 21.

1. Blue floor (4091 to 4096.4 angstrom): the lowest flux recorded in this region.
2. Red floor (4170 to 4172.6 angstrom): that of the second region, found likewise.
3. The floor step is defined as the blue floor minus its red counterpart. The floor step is 0.1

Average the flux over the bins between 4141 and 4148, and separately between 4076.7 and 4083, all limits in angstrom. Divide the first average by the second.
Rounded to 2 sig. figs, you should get 0.94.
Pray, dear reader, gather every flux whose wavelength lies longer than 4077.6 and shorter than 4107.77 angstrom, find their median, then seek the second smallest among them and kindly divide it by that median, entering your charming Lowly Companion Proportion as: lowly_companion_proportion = 0.75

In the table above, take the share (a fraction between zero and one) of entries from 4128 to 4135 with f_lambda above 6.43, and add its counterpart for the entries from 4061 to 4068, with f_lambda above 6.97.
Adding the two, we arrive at 1.00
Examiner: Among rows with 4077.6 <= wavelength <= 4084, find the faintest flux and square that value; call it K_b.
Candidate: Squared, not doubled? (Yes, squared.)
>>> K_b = 32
